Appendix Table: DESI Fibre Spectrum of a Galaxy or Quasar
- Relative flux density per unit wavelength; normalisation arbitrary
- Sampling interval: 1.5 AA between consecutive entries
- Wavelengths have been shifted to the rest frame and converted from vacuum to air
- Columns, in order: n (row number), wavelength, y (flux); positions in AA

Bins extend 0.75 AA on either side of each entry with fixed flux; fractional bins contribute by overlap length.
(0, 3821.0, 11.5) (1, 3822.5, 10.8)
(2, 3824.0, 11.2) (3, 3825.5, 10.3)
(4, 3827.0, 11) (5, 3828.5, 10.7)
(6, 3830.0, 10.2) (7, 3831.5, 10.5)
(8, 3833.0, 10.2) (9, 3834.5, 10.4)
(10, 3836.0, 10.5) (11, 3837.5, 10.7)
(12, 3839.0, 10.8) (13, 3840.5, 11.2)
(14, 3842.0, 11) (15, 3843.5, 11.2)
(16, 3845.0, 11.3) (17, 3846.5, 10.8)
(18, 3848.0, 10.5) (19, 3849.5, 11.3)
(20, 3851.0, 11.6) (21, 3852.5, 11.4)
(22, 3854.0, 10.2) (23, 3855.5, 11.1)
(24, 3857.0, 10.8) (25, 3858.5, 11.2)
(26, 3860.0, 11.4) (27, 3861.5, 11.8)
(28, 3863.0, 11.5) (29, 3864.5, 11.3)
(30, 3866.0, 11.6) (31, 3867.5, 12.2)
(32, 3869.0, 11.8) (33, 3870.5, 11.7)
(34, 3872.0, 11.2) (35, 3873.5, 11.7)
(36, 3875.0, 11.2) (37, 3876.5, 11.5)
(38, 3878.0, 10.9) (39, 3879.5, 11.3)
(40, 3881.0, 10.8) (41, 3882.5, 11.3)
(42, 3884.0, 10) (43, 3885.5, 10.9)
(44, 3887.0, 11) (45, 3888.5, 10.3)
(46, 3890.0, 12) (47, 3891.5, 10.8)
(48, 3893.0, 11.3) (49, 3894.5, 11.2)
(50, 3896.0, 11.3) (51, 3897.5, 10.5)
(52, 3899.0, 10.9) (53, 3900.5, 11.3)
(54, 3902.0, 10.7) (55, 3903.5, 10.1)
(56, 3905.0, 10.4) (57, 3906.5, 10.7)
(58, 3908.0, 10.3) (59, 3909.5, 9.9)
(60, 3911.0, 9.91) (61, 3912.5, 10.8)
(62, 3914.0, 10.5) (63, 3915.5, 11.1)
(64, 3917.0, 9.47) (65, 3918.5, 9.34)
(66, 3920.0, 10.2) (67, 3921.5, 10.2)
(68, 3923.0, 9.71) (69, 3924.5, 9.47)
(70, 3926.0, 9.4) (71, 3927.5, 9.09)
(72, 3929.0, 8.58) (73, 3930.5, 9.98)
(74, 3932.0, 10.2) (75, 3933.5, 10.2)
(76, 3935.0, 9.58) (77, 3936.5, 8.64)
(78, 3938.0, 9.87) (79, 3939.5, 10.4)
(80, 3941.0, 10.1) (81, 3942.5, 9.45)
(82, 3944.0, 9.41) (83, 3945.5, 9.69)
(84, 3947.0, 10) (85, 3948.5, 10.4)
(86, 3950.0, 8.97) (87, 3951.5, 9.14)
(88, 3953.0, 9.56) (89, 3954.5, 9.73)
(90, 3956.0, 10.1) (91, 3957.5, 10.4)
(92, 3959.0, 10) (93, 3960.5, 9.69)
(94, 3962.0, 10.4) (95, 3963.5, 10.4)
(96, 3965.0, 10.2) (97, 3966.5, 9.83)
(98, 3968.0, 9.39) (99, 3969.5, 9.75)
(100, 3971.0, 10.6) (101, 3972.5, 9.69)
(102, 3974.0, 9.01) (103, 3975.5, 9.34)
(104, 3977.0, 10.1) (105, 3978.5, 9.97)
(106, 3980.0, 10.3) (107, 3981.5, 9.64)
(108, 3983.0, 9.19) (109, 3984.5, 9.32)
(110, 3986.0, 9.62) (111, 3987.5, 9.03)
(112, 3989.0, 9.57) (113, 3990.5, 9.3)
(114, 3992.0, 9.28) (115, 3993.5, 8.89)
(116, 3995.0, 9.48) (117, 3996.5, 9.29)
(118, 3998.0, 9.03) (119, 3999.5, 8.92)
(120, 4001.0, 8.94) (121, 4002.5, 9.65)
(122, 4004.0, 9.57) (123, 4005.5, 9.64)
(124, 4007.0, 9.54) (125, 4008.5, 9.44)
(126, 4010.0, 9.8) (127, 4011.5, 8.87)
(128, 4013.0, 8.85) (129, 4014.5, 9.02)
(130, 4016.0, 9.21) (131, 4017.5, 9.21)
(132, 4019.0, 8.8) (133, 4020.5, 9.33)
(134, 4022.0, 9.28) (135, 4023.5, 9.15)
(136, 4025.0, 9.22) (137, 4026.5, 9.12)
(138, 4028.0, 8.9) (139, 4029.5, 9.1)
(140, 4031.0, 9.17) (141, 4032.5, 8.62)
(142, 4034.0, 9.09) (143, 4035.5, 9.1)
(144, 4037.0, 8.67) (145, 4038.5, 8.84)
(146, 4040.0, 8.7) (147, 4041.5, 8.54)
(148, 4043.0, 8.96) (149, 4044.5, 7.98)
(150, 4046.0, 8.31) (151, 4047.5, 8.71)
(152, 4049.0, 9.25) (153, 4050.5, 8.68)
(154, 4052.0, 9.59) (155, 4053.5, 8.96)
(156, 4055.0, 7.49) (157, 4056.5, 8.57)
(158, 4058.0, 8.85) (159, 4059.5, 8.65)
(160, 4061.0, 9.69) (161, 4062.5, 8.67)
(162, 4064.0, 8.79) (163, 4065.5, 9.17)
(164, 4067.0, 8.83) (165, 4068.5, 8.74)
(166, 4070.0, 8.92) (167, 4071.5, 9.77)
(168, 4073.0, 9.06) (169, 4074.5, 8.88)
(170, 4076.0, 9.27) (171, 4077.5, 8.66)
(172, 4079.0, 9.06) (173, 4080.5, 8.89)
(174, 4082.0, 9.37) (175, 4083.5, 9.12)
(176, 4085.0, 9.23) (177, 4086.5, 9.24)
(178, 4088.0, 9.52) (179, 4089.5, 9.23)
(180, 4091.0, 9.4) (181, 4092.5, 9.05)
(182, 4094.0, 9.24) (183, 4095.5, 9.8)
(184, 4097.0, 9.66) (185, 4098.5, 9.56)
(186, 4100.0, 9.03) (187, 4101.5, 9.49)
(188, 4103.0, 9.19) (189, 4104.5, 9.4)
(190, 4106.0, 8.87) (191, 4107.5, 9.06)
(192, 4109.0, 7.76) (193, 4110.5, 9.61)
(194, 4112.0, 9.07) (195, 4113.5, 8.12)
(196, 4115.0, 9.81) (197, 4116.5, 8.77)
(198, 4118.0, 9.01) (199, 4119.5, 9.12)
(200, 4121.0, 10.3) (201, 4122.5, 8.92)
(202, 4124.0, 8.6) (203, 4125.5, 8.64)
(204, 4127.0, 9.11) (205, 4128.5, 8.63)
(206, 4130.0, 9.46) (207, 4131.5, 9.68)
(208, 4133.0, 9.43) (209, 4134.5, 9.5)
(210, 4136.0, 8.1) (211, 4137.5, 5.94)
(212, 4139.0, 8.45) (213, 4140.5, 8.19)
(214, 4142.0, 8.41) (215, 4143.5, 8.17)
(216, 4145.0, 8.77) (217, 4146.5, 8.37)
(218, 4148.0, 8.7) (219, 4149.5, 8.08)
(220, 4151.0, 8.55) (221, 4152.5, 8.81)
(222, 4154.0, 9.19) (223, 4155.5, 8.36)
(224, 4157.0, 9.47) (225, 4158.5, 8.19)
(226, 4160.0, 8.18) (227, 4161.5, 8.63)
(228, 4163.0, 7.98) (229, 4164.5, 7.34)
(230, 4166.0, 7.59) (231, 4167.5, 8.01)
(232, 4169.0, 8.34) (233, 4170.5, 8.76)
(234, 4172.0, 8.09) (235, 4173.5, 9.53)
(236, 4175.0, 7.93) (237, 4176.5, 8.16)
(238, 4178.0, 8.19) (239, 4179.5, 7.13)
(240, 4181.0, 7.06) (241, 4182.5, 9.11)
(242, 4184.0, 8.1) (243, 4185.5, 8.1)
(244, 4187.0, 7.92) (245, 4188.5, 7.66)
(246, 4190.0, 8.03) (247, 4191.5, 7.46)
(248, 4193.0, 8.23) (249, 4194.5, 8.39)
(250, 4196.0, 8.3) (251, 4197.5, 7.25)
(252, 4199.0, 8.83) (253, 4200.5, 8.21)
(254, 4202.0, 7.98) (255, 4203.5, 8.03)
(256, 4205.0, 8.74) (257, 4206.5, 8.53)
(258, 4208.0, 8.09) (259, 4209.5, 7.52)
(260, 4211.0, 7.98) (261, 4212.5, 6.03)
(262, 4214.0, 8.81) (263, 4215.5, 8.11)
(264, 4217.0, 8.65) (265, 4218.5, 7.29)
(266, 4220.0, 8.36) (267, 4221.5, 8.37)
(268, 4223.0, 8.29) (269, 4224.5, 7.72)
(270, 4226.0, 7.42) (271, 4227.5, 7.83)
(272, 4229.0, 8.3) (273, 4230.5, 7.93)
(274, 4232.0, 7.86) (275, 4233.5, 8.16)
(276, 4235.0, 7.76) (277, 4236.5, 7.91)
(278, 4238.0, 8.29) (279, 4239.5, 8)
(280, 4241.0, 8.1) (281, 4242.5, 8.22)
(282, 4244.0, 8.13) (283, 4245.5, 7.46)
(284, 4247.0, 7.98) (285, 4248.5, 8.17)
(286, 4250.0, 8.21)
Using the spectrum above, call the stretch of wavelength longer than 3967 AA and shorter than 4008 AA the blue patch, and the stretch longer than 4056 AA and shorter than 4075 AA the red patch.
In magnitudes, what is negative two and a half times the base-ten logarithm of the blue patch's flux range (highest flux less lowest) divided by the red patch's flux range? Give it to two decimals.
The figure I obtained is -0.38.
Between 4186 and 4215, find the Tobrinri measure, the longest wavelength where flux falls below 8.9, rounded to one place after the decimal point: 4214.0 AA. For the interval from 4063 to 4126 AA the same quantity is 4125.5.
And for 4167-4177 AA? 4176.5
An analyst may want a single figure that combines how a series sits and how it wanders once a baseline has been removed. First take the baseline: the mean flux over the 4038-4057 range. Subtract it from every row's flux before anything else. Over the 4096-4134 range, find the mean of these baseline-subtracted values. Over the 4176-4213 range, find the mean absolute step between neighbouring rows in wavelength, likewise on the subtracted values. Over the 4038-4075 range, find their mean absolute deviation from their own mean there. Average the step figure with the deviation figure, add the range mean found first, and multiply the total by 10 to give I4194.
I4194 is 9.4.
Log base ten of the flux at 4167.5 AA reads 0.90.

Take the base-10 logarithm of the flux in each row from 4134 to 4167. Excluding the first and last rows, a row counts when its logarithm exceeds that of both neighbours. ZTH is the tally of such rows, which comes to 7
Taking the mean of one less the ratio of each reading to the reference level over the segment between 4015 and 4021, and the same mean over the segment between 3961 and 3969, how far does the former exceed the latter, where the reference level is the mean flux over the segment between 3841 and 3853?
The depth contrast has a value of 0.08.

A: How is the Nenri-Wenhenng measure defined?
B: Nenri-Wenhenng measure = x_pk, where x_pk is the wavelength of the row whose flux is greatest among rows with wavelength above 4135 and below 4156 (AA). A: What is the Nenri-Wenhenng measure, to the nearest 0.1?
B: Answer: 4154.0 AA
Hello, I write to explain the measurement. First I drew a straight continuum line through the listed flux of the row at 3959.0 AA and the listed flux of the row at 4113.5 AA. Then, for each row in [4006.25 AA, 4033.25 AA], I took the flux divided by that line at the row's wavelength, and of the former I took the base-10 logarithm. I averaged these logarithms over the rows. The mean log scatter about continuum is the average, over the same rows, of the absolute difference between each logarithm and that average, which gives 0.010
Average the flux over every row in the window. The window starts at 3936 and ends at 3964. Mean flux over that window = 9.8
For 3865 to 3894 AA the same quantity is 11.2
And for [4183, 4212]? 8.1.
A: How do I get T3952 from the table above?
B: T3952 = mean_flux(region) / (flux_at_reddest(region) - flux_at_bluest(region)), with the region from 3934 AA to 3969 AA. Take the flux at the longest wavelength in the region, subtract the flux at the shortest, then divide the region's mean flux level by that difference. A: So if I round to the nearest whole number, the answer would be -52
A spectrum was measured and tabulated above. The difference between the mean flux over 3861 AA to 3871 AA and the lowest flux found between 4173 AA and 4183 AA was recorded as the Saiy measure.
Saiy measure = 4.6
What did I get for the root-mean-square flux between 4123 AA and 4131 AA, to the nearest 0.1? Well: 8.9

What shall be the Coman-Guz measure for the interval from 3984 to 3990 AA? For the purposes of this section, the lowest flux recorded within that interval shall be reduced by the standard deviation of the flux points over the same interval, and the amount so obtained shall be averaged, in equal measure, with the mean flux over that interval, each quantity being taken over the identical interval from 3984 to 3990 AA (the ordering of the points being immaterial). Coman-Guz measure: 9.1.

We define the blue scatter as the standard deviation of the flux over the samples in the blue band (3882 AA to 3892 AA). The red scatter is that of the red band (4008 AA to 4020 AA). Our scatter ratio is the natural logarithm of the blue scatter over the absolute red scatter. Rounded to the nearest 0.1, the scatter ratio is 0.6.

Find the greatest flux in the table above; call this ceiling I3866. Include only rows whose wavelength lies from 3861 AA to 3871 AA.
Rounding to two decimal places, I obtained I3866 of 12.20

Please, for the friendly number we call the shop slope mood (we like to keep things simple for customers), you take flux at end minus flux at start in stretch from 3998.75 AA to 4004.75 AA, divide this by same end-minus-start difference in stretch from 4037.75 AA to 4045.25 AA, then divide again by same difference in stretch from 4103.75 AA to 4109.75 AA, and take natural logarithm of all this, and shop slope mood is -0.8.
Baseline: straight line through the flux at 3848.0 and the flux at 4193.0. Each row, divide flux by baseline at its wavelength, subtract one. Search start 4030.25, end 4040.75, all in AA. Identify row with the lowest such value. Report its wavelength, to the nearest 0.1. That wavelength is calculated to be 4032.5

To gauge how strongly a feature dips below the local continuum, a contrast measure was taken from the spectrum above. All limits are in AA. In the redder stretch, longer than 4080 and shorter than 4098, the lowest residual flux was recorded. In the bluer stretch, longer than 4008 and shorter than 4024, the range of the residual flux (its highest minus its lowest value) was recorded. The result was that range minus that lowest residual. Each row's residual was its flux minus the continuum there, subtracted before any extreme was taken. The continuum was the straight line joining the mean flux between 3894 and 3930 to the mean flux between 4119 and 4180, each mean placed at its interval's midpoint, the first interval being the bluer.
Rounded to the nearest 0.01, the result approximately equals 1.05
